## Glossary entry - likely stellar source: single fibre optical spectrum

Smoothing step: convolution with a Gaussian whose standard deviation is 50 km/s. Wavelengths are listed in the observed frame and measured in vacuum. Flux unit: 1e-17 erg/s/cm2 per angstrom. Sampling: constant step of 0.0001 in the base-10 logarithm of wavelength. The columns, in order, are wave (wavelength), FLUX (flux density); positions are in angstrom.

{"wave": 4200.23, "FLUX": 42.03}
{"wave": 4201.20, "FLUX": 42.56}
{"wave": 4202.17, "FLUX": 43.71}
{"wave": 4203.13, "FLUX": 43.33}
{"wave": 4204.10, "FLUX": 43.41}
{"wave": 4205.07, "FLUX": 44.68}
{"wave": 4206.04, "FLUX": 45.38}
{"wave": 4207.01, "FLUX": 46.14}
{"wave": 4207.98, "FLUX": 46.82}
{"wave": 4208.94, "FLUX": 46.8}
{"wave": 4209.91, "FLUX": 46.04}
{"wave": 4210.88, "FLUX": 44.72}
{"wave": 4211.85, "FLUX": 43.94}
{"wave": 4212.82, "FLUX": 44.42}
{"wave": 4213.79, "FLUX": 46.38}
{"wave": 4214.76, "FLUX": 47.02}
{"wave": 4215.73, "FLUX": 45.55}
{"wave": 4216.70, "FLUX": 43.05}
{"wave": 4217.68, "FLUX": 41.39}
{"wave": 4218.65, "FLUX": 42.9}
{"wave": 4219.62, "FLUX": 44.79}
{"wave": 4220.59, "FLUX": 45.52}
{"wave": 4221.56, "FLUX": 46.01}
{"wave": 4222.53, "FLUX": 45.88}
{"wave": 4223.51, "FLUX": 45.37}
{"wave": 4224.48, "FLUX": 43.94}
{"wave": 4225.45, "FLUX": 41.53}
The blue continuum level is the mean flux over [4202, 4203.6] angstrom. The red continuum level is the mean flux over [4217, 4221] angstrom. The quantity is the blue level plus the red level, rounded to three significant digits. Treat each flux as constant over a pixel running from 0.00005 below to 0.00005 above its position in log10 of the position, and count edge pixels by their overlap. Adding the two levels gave 87.2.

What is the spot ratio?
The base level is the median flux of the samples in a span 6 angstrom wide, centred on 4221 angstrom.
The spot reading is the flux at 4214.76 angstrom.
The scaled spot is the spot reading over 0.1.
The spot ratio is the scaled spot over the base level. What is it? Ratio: 10.3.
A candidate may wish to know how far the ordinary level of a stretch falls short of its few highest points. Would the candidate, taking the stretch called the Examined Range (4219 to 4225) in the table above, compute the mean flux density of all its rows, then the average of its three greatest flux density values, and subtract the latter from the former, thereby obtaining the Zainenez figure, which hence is -0.6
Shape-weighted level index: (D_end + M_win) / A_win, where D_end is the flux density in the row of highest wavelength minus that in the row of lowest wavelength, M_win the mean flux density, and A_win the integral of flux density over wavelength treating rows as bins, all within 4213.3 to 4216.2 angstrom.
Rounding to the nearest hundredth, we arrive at 0.34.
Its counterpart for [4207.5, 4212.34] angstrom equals 0.19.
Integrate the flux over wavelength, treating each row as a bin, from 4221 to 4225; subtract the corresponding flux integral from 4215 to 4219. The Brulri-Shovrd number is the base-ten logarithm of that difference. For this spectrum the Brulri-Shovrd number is 0.9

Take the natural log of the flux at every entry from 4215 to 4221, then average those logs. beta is 3.78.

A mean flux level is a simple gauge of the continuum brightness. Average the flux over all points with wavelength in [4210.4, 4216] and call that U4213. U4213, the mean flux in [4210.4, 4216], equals 45.3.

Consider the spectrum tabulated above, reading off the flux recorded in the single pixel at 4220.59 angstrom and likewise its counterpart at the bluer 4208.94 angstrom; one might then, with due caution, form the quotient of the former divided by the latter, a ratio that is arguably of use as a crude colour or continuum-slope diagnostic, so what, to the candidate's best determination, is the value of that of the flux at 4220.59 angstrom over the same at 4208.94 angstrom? 0.97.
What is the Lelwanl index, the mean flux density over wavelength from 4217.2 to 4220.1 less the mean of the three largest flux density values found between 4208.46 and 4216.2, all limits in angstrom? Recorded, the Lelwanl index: -3.7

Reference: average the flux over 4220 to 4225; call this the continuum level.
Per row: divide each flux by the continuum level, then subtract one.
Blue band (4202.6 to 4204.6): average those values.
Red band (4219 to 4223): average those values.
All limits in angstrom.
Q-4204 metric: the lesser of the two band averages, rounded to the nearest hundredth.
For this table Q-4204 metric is -0.04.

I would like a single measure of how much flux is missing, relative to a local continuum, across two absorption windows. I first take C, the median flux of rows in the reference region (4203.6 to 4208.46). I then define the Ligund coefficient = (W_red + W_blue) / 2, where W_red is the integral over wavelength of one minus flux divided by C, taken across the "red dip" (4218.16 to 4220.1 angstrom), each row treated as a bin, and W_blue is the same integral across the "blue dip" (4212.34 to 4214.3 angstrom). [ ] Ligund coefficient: 0.032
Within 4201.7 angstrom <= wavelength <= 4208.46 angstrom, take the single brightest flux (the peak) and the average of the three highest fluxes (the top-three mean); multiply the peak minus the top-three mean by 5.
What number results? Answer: 3.5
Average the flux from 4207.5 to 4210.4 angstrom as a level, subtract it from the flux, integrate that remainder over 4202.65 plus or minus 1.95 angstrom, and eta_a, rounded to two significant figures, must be -13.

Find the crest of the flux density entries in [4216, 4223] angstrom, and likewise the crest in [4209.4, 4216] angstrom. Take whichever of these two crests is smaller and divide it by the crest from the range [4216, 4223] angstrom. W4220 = 1.00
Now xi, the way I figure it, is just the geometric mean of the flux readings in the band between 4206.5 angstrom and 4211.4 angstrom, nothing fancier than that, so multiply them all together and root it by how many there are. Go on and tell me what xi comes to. 46.1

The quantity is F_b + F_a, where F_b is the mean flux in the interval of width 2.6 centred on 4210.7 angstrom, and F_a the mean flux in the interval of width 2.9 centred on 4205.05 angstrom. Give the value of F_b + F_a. 89.4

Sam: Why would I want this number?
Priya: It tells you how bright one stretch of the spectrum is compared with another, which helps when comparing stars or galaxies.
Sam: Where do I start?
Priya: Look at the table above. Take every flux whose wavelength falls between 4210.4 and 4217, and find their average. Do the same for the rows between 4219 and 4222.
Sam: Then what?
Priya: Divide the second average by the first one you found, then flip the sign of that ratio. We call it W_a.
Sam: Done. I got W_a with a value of -1.01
